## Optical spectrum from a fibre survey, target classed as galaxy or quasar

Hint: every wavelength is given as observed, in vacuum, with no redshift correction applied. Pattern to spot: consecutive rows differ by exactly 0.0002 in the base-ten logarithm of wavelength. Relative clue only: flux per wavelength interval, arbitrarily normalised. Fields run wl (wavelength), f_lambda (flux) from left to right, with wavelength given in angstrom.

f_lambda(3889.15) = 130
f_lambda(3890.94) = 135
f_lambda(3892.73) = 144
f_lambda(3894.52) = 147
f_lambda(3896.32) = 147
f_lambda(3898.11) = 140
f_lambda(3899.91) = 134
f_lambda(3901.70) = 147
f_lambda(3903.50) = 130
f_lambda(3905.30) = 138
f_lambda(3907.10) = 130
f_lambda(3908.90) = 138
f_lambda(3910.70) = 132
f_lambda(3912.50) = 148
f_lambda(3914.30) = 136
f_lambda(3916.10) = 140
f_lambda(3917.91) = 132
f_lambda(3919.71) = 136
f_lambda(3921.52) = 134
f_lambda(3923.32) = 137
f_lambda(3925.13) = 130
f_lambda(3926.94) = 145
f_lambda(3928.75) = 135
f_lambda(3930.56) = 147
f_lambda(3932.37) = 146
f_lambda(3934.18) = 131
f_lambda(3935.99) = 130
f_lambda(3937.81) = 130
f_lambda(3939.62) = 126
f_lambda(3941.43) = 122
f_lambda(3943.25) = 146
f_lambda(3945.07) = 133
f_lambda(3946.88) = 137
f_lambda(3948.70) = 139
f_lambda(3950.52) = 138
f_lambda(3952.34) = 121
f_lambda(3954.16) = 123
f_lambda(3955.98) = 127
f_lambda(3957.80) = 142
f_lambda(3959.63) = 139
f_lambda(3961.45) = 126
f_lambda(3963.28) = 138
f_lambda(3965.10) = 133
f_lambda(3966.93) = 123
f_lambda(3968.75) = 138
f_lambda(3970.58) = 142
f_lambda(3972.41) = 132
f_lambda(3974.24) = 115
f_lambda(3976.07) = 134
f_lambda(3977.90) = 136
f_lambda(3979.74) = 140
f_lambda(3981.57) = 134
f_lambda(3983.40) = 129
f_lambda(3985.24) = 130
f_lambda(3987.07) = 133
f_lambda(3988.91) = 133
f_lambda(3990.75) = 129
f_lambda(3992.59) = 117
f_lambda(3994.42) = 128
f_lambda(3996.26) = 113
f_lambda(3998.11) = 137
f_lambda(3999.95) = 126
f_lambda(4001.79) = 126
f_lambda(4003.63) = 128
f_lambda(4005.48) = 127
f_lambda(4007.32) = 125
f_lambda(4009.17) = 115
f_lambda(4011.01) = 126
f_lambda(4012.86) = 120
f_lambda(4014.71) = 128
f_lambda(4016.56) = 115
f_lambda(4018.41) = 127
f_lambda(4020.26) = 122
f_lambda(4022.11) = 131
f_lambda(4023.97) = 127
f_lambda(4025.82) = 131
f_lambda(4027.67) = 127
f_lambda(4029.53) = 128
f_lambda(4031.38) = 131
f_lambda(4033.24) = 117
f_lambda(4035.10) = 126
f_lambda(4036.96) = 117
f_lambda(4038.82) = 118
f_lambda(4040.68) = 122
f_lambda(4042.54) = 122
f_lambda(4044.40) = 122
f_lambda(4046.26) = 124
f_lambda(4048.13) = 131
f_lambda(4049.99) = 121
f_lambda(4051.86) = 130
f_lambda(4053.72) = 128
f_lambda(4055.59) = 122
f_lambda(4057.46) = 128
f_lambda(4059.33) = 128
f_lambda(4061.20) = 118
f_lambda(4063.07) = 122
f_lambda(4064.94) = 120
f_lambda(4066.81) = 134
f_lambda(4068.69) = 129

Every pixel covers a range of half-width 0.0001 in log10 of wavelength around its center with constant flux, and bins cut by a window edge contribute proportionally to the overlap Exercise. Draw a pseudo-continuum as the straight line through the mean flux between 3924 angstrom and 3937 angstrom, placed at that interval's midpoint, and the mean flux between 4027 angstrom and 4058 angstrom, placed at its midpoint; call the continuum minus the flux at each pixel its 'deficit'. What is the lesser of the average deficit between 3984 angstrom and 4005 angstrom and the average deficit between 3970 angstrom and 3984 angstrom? -0.6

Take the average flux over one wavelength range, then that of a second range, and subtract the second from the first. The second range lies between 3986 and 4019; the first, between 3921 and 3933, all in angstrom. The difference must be 14.0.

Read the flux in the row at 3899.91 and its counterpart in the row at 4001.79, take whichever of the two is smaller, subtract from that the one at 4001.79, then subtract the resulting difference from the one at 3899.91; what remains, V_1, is 134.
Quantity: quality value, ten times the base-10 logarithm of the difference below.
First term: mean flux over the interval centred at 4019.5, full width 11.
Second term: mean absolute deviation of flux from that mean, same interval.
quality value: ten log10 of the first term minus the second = 20.8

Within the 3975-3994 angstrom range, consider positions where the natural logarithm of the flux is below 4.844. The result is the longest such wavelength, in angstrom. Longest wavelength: 3992.59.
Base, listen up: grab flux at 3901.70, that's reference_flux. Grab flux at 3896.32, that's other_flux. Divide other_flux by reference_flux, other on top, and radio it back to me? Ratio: 1.00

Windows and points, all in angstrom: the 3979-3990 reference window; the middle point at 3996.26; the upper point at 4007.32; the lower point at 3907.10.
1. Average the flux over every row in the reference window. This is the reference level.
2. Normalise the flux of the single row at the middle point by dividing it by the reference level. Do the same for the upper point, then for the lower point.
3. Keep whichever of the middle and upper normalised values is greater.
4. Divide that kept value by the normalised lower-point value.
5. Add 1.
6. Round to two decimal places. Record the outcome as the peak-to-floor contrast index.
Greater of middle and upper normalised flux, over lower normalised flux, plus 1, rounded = 1.96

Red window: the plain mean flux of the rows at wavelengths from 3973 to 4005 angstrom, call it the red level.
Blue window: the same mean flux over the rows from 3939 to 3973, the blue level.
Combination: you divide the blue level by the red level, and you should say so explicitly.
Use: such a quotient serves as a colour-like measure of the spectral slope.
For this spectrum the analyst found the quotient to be 1.03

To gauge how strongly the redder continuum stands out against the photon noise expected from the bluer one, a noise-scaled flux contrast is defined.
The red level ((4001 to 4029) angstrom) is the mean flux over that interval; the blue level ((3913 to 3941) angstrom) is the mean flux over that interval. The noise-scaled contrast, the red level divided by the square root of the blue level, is 10.7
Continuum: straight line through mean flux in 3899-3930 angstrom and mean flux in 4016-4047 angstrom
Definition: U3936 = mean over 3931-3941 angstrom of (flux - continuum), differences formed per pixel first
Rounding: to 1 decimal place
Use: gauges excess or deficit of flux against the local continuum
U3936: -1.6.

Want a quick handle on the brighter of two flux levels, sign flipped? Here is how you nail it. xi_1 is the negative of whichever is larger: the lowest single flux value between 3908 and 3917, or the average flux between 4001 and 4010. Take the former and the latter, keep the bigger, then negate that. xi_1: -132.0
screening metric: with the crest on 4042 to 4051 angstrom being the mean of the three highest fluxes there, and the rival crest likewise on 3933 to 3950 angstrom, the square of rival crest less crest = 225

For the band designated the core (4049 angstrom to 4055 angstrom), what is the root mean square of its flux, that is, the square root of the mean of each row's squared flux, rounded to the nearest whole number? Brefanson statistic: 126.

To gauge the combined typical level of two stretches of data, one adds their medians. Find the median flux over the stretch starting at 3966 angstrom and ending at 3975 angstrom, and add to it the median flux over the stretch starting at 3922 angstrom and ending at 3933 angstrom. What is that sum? 273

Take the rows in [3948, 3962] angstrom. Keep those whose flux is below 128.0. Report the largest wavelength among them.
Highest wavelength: 3961.45 angstrom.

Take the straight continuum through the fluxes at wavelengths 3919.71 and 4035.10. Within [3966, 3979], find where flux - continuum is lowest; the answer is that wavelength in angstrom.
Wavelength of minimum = 3974.24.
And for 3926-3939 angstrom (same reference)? 3935.99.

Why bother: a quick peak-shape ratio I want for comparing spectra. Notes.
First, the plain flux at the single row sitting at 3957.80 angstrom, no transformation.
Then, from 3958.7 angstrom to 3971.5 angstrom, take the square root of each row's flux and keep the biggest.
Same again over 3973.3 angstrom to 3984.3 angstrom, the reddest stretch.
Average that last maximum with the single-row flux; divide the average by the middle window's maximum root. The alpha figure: 6.45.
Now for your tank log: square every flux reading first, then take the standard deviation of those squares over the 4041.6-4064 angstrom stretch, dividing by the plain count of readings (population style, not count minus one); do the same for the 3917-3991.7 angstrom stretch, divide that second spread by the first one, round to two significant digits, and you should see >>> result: 1.9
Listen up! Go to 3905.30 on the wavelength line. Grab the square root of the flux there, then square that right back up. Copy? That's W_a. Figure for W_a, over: 138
